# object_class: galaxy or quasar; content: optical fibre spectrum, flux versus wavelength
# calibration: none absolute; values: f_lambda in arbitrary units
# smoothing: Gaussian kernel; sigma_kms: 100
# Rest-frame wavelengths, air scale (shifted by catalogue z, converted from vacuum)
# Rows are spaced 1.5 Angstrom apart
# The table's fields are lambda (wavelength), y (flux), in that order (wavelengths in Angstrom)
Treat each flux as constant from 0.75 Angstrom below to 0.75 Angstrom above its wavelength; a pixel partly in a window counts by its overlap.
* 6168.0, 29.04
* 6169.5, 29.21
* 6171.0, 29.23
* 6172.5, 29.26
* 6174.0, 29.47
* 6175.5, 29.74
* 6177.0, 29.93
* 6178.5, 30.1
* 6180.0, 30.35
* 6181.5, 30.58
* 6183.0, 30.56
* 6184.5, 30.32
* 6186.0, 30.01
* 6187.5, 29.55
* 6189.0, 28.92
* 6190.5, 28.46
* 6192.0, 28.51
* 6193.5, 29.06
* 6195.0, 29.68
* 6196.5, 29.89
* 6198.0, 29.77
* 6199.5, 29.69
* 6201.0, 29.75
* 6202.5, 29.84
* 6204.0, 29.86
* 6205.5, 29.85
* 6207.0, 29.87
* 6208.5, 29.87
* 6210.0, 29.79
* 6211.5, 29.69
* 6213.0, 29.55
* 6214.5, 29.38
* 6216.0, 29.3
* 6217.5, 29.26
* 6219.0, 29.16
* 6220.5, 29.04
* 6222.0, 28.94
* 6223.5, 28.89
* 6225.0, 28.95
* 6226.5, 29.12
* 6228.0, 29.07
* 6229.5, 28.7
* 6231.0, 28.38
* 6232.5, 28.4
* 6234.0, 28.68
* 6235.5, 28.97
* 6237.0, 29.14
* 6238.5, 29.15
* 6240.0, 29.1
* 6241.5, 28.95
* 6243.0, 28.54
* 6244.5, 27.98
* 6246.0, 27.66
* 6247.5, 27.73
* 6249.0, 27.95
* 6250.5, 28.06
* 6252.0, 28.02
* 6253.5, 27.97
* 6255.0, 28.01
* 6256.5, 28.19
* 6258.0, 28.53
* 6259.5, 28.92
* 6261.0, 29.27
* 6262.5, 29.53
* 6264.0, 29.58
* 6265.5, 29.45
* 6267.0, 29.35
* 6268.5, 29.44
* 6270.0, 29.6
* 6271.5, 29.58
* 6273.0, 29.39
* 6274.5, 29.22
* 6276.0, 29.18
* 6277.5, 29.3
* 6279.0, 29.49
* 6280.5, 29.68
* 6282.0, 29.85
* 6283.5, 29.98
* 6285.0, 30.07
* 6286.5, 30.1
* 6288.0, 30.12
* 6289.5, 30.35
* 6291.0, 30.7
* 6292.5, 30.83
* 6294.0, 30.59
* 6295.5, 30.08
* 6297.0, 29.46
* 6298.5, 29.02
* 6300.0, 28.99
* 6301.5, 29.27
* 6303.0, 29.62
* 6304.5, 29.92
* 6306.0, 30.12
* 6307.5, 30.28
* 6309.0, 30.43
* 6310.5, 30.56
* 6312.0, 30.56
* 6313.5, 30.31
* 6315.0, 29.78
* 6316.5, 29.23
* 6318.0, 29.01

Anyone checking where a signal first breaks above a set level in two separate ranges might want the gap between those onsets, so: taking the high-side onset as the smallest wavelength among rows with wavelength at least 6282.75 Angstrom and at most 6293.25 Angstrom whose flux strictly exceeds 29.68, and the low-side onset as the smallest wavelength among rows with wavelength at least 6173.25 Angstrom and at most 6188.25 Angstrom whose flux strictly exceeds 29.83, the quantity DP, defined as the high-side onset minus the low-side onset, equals 106.5 Angstrom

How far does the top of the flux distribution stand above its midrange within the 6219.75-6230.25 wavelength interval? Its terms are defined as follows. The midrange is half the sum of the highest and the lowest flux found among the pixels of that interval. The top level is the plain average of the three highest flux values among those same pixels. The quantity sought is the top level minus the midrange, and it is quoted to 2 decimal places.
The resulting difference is 0.17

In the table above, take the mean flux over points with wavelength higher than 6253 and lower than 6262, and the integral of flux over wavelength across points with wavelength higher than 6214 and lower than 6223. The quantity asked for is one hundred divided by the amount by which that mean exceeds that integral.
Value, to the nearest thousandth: -0.427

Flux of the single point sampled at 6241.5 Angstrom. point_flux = 28.95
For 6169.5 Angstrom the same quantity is 29.21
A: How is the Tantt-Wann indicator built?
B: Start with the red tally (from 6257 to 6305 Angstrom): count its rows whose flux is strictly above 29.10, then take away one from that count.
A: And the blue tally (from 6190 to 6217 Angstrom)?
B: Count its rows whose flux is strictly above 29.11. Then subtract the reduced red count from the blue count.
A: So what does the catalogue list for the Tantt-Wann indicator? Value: -12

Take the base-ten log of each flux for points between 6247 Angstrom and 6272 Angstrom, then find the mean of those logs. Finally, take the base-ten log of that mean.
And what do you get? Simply 0.164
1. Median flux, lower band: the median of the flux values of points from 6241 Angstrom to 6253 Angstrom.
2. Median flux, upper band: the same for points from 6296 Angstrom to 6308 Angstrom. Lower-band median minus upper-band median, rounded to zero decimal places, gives -2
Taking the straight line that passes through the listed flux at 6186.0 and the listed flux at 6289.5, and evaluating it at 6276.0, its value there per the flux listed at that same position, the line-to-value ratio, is 1.04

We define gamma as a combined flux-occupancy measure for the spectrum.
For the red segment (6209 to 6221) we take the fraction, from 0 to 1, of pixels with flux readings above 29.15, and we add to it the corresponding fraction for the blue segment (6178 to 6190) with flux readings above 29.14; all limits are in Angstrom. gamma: 1.75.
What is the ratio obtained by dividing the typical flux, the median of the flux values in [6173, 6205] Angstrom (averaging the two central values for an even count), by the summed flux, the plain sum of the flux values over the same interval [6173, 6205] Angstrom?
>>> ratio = 0.0477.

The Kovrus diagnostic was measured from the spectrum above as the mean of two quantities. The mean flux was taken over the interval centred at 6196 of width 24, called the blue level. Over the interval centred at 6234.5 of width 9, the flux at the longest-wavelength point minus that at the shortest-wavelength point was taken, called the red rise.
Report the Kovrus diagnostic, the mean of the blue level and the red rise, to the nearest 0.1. 15.2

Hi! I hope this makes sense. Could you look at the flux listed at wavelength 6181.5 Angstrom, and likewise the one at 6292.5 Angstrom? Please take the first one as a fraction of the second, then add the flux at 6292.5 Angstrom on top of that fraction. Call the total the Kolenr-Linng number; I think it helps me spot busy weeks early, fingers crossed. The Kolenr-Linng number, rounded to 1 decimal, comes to 31.8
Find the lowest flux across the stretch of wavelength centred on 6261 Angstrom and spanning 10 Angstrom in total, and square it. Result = 795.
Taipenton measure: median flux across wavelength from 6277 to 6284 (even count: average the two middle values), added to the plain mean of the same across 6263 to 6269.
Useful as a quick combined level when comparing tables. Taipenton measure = 59.1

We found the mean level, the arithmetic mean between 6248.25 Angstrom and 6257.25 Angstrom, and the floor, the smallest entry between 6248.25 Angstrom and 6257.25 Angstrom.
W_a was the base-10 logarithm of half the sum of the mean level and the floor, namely 1.447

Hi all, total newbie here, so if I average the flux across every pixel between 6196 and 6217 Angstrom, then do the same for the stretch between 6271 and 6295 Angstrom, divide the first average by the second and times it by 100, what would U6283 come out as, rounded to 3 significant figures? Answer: 99.4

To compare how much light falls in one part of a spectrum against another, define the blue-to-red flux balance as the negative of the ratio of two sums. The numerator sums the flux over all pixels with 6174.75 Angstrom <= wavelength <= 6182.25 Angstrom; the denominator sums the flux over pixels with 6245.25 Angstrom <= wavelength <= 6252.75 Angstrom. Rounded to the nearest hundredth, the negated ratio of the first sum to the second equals -1.08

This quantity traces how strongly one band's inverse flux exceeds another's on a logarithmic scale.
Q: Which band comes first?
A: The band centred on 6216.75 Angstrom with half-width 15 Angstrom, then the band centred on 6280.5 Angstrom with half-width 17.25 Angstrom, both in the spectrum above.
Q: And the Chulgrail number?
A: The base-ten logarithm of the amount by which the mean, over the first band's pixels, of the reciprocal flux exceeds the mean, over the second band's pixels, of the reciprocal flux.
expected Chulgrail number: -3.27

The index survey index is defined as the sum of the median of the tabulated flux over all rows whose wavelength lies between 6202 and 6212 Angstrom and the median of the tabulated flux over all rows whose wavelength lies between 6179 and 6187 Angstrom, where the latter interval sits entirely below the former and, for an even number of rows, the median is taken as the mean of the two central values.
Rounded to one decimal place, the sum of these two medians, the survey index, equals 60.2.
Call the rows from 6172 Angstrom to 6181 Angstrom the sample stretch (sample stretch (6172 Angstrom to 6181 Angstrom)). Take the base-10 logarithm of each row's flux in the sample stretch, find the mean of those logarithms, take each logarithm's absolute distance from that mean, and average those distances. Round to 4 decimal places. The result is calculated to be 0.0046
